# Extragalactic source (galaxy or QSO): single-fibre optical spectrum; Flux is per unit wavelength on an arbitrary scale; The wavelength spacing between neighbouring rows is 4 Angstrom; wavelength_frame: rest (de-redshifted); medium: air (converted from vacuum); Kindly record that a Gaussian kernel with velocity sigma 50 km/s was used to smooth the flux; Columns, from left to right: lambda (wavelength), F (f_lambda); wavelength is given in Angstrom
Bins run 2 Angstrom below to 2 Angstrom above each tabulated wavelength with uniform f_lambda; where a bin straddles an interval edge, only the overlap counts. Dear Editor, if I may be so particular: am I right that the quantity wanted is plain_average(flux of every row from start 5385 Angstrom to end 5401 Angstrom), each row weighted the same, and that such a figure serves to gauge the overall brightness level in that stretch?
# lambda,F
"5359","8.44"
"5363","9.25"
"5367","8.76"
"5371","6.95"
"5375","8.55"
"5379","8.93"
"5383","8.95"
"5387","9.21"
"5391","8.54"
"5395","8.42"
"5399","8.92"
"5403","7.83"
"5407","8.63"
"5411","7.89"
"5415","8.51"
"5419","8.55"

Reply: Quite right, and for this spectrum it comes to 8.77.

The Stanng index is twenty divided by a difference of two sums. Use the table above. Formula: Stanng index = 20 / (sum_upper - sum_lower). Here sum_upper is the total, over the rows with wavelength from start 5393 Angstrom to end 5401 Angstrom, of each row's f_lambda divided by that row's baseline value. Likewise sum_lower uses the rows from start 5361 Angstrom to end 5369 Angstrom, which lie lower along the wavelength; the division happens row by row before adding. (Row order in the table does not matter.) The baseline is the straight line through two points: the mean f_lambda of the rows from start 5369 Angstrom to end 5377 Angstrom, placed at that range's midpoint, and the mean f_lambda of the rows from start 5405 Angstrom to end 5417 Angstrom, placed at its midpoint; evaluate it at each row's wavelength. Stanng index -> -88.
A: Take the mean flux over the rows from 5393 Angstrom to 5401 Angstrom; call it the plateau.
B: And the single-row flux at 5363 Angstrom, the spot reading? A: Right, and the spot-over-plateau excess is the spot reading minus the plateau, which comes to 0.58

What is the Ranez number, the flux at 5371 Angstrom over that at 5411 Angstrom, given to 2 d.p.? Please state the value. 0.88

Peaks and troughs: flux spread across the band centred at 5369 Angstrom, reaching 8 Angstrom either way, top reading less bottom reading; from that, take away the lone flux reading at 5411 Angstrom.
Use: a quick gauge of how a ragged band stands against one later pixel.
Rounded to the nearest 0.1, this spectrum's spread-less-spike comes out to -5.6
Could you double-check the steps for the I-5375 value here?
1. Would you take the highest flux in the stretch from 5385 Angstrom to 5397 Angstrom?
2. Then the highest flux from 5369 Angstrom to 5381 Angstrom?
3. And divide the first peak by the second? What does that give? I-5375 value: 1.03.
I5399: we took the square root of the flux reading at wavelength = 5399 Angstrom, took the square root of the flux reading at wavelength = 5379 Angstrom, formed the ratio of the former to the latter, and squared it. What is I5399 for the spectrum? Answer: 1.00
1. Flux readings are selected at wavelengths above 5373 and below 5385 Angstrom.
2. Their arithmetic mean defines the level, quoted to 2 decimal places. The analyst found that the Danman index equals 8.81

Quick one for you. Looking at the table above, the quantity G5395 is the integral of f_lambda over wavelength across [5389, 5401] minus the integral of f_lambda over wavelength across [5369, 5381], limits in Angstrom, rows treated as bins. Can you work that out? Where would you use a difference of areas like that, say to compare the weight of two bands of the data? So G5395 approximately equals 6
